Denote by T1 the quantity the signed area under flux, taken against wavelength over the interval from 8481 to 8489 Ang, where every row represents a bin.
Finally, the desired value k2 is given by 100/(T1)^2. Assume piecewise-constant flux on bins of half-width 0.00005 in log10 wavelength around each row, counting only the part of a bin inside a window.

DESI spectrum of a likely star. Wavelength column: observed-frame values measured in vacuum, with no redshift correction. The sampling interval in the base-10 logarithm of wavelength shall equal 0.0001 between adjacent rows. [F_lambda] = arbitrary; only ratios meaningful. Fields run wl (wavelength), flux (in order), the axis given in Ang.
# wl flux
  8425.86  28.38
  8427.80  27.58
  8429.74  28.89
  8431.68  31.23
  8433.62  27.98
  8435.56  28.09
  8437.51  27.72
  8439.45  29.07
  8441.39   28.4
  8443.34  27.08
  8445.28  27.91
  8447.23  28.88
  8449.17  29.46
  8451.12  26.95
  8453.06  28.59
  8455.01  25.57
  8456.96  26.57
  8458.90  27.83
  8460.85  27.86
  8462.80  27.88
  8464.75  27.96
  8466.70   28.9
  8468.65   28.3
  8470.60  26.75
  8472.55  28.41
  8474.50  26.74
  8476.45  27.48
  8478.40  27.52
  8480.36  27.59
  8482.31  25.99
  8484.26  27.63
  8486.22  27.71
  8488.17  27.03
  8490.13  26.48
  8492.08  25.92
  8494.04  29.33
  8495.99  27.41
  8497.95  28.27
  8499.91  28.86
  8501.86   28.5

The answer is 0.0021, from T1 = 217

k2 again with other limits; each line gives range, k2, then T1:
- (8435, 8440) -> 0.0050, 141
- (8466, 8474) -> 0.0020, 224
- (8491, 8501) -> 0.0013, 280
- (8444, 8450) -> 0.0034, 172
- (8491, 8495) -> 0.0082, 110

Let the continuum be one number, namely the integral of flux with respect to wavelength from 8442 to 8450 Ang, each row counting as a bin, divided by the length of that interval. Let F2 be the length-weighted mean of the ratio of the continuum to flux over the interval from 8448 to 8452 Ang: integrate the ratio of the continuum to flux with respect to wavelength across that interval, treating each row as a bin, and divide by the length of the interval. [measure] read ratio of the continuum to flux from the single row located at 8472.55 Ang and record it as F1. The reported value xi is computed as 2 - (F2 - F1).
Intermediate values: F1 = 1.00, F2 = 1.00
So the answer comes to 1.99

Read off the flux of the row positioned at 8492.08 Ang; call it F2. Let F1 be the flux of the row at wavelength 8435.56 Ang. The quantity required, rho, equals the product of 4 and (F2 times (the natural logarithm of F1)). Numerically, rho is 346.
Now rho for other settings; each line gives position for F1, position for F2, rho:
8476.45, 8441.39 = 376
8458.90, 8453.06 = 380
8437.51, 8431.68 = 415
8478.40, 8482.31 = 345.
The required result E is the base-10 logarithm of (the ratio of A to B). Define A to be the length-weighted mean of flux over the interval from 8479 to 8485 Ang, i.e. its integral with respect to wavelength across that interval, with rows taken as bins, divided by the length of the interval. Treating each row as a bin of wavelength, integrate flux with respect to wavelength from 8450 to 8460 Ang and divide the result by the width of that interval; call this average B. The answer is -0.001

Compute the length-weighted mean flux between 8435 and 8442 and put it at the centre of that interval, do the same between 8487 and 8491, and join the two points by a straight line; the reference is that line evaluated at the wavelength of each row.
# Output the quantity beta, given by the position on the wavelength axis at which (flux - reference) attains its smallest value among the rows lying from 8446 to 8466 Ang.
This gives 8455.01 Ang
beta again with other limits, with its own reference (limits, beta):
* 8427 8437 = 8427.80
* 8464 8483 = 8482.31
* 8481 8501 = 8482.31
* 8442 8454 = 8443.34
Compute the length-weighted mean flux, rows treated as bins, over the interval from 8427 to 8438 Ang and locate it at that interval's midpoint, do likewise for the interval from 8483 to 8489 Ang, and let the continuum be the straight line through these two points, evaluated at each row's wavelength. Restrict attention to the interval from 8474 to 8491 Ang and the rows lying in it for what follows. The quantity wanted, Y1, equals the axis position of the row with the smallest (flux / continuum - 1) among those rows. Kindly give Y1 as 8482.31 Ang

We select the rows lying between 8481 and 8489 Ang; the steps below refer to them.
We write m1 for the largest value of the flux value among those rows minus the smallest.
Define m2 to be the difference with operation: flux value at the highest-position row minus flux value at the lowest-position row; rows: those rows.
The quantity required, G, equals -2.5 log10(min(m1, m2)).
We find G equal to -0.04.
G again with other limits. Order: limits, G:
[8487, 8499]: -0.23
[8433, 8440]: -0.09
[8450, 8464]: 0.08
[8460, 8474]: 0.65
